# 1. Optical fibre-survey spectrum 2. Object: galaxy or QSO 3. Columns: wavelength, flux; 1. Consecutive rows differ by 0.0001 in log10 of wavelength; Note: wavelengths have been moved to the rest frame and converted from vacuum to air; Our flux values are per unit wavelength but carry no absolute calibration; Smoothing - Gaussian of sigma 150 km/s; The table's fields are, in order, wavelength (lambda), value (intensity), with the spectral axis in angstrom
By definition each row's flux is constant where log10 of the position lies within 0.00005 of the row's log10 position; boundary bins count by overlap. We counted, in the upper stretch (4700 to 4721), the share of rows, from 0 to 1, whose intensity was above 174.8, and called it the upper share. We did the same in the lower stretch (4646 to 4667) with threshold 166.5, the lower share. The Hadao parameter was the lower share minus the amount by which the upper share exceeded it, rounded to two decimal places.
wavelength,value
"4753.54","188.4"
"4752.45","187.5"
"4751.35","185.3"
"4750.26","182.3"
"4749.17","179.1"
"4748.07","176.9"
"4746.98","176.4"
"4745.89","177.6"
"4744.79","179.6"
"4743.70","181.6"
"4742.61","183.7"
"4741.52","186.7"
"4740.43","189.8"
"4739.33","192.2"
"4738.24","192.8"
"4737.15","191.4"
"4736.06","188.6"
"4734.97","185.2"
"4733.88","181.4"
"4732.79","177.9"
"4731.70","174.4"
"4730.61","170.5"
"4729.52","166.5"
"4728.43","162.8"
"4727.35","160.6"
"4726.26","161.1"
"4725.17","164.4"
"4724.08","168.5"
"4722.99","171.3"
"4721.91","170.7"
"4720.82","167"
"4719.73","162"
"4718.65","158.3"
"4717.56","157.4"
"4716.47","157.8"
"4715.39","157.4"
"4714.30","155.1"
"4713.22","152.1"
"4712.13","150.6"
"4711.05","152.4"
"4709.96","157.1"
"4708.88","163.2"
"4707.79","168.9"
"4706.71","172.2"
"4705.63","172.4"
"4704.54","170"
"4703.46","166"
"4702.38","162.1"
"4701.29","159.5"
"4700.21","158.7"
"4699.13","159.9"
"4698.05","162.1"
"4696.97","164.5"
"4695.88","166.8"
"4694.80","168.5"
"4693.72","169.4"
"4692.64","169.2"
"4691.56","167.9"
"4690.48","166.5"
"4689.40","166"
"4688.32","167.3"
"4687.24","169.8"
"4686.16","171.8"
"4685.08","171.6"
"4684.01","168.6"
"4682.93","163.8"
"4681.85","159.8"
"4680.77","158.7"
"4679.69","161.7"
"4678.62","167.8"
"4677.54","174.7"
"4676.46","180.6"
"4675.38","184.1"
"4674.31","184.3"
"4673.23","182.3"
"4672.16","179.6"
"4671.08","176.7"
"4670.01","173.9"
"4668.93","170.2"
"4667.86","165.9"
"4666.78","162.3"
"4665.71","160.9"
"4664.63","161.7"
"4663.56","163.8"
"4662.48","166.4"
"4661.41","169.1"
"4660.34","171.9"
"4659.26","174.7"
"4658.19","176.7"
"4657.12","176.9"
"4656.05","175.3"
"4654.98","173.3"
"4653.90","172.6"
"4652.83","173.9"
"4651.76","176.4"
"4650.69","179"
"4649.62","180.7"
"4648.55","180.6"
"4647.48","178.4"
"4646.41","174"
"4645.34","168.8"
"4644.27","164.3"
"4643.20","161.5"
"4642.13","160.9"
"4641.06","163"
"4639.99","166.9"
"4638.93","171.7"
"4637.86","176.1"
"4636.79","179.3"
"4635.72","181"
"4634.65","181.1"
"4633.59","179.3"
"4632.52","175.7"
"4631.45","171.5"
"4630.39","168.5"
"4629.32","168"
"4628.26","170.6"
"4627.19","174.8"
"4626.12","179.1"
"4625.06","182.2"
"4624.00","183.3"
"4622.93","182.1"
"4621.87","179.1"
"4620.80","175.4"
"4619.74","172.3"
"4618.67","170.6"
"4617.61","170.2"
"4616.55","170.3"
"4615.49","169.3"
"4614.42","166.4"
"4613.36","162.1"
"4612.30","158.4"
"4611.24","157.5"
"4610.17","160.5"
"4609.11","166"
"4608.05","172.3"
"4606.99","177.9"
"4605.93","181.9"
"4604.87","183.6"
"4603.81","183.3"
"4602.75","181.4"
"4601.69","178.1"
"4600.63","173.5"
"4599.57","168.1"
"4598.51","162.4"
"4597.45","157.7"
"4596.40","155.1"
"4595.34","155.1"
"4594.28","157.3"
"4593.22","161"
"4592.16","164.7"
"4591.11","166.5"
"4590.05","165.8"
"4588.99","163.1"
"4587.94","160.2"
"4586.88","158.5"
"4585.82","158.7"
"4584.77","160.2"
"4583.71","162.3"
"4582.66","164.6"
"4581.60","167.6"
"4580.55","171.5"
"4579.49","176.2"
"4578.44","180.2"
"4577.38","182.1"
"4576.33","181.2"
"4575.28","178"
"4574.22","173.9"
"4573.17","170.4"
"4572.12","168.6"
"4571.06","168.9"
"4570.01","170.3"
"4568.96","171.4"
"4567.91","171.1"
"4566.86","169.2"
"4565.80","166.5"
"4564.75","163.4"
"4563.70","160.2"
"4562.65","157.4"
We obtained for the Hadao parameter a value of 1.50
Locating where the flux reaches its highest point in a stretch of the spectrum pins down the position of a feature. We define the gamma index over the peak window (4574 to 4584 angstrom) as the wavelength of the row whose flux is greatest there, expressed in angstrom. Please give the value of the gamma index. 4577.38 angstrom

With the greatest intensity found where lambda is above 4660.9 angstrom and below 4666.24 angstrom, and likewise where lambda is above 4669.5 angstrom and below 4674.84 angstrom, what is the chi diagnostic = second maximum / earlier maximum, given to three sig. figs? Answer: 1.09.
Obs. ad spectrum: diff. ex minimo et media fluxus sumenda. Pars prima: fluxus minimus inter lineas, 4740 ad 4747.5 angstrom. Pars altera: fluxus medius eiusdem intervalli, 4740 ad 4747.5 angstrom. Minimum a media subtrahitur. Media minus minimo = 5.8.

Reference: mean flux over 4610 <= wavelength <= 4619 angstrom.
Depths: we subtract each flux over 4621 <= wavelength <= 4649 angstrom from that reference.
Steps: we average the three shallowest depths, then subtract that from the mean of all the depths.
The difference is 8.6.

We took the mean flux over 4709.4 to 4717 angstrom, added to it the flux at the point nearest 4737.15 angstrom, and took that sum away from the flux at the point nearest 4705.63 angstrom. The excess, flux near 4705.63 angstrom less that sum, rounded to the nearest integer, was -174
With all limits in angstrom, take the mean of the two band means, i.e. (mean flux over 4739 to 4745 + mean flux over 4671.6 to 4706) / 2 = 177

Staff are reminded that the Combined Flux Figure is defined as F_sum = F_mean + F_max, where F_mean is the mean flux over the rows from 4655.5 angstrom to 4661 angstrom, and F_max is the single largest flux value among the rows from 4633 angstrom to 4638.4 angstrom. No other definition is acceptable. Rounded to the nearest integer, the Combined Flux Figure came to 356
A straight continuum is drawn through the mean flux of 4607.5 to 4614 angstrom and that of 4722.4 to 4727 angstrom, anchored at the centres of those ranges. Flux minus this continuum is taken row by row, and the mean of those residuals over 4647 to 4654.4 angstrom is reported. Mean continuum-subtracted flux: 13.3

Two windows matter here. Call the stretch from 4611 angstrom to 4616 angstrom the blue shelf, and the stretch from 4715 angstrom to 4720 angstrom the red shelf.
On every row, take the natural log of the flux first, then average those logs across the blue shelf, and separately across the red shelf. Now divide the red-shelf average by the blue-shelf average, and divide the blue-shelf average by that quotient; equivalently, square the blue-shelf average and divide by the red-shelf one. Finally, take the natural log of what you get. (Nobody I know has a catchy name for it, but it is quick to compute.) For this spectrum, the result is 1.63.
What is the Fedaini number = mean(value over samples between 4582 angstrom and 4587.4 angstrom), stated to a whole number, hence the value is 161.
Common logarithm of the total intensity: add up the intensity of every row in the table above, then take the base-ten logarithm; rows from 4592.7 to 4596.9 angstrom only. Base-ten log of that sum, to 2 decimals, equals 2.80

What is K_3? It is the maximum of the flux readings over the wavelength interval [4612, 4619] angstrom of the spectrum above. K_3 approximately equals 170.6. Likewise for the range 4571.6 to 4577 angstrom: 181.2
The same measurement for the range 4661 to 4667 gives 169.1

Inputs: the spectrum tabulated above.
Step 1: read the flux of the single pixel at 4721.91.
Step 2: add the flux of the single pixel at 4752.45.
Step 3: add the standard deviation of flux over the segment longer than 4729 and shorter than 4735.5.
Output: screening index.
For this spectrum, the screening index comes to 365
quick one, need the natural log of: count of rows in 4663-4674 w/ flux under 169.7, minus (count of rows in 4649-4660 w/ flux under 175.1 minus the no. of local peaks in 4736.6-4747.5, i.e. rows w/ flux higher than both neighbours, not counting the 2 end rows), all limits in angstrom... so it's 0.69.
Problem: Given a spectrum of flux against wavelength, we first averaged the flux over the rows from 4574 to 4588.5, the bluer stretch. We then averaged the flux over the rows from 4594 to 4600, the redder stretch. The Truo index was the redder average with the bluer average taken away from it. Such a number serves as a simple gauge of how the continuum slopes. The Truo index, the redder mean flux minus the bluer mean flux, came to -10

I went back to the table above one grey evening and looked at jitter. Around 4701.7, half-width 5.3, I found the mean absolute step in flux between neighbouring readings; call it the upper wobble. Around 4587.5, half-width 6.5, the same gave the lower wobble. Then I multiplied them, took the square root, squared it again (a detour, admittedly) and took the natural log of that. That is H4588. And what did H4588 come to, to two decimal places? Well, 1.50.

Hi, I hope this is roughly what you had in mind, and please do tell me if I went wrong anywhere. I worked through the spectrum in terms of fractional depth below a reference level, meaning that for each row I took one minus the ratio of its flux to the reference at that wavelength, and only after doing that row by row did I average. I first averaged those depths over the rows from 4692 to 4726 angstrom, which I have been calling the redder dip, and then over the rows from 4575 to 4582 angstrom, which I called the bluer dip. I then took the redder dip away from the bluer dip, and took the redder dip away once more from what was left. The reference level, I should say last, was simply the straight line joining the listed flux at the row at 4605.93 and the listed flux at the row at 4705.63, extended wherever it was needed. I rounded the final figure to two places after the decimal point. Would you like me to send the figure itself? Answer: -0.06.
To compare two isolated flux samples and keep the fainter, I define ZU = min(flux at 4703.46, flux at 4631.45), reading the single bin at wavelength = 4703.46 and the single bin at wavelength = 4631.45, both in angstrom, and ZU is 166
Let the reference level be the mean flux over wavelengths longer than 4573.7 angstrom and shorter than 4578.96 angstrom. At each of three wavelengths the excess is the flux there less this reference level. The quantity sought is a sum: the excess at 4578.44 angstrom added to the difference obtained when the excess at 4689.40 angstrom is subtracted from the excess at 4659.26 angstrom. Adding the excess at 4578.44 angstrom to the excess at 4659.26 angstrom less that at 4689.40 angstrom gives 10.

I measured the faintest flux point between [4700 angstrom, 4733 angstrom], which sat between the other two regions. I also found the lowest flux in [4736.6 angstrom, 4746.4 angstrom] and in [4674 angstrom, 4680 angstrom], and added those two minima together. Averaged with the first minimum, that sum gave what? 245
